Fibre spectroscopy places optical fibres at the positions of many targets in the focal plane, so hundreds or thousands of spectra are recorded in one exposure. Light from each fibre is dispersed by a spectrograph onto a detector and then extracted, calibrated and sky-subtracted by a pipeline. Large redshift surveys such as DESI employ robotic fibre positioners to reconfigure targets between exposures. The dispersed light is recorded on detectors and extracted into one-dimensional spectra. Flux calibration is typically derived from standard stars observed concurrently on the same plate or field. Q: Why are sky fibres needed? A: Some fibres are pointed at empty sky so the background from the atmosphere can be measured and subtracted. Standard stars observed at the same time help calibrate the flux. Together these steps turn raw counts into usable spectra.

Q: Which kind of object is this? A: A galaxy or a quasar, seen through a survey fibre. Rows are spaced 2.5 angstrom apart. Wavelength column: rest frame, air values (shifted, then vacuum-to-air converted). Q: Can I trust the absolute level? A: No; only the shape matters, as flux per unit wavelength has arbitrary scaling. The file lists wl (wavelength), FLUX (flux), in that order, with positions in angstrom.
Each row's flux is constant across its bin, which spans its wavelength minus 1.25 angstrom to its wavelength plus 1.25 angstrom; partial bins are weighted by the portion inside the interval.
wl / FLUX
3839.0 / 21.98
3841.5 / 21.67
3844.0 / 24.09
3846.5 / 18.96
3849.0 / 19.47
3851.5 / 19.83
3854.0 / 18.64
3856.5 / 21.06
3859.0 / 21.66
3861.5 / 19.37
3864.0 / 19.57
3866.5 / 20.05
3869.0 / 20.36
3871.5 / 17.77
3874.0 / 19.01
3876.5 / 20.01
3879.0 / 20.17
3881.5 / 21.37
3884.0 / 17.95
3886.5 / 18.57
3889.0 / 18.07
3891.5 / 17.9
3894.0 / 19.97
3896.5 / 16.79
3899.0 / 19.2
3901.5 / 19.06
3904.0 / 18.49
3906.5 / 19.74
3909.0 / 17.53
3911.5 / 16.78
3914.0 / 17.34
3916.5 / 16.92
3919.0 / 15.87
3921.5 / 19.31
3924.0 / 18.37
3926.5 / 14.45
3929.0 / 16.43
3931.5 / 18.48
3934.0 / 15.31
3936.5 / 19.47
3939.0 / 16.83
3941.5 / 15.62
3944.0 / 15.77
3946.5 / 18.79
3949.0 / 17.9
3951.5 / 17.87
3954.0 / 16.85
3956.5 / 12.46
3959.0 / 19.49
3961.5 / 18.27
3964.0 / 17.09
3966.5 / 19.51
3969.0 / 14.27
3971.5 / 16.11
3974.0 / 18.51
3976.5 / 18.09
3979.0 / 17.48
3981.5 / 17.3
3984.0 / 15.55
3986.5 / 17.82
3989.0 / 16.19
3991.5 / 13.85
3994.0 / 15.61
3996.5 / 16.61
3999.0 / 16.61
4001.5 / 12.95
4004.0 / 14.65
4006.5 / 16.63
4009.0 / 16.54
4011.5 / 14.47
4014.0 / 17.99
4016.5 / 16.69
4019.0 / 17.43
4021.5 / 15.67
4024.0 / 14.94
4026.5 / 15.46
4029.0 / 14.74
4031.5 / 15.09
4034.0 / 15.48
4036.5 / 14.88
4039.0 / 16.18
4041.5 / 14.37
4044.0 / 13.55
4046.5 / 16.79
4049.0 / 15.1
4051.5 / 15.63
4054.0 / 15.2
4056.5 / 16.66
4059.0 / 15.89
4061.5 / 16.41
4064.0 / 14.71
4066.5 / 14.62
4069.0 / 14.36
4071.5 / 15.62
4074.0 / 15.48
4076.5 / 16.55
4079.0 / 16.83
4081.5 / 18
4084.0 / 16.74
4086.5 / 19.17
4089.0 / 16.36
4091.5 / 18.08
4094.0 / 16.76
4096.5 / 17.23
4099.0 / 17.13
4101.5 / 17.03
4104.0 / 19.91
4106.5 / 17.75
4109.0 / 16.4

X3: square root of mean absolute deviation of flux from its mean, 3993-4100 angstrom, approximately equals 1.02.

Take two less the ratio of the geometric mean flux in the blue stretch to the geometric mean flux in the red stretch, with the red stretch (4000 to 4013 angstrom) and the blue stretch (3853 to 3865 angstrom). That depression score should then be 0.66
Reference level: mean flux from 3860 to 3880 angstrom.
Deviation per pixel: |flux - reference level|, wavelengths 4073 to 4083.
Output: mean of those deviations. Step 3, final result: 2.8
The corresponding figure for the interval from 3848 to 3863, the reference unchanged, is 0.8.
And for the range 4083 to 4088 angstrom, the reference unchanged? 1.6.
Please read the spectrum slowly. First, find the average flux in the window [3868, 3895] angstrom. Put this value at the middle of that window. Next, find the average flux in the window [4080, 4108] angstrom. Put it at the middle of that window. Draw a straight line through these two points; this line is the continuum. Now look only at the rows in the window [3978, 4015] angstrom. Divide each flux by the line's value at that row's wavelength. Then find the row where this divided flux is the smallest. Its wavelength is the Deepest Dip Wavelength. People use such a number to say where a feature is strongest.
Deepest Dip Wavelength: 4001.5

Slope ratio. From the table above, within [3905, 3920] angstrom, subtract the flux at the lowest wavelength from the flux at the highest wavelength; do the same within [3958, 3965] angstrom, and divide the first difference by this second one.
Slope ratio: 1.6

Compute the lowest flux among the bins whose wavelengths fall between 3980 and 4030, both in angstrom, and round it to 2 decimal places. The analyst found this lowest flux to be 12.95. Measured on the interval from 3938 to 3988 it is 12.46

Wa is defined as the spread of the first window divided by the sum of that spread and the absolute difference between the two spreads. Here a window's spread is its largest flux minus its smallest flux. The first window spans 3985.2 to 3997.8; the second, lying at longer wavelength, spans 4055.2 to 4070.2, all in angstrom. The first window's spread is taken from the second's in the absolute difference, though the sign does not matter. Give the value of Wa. 0.70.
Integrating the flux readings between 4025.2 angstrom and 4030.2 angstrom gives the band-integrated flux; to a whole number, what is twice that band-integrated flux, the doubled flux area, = 151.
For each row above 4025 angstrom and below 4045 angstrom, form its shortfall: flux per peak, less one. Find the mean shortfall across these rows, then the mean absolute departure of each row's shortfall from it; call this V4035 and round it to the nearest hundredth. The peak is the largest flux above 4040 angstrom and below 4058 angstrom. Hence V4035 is 0.03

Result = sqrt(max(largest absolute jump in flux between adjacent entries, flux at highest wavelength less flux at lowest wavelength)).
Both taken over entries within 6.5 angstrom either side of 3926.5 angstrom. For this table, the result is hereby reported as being 2.0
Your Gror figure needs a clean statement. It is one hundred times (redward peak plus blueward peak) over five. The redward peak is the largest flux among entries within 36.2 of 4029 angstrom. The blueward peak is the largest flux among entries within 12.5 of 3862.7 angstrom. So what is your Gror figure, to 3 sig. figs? 793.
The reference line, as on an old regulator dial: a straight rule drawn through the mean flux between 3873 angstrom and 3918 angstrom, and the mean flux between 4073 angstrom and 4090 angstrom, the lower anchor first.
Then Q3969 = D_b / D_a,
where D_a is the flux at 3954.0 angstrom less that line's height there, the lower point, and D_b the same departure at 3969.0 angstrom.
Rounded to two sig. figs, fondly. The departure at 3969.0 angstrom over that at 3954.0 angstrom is 3.0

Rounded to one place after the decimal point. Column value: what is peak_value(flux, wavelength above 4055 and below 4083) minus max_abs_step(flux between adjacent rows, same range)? 16.3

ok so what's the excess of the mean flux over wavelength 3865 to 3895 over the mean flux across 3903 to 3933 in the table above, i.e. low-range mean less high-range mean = 1.8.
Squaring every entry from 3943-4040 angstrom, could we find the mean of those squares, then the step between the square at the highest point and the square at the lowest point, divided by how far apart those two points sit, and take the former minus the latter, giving 270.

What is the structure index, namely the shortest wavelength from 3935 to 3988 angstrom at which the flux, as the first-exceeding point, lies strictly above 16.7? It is 3936.5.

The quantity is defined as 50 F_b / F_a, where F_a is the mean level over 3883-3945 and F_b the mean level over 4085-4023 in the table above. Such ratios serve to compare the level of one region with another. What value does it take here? 44.2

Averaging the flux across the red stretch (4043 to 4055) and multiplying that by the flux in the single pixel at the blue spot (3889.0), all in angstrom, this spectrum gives 276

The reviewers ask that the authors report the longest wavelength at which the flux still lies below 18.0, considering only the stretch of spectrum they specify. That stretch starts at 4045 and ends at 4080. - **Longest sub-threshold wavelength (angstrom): 4079.0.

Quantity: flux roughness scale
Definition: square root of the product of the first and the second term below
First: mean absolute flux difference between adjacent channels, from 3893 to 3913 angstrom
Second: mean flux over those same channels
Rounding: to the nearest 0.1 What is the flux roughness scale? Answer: 5.3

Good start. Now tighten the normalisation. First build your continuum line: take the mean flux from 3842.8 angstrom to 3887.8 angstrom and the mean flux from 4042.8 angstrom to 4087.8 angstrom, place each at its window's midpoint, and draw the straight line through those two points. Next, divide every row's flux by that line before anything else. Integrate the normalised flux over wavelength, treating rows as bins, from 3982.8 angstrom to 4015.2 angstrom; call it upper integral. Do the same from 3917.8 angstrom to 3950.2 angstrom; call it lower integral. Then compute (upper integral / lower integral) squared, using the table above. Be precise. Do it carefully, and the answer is 0.98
